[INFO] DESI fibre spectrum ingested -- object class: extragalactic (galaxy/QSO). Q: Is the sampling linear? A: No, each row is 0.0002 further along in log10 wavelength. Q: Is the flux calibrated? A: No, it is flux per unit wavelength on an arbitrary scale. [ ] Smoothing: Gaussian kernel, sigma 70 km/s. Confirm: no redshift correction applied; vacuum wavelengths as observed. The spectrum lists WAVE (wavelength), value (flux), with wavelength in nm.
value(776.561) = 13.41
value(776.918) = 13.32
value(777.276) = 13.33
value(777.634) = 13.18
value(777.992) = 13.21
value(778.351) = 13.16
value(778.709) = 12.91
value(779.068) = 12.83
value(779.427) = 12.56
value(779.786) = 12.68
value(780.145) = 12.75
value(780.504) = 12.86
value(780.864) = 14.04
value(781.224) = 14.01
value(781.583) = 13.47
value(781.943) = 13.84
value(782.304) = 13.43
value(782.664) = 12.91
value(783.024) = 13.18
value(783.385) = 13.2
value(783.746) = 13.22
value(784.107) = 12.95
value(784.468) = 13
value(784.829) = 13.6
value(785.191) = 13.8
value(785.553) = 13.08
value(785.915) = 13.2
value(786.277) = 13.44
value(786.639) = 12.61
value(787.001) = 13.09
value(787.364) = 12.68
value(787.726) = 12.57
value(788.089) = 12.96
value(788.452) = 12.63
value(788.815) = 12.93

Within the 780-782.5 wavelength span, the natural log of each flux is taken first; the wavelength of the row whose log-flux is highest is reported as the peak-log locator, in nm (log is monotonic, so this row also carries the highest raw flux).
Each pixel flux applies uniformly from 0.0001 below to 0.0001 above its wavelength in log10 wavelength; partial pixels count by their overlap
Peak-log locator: 780.864 nm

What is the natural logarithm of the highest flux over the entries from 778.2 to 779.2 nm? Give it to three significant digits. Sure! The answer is 2.58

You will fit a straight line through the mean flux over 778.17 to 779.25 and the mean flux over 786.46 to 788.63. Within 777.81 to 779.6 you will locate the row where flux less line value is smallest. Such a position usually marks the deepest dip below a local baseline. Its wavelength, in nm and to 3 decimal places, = 779.427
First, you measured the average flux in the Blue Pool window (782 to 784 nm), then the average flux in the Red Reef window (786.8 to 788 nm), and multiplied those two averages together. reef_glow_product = 169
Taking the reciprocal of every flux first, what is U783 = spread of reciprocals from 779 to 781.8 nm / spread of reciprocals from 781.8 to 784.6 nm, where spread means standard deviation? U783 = 2.00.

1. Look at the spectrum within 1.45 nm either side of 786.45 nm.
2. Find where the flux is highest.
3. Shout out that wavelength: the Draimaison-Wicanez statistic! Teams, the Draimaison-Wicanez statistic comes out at 785.191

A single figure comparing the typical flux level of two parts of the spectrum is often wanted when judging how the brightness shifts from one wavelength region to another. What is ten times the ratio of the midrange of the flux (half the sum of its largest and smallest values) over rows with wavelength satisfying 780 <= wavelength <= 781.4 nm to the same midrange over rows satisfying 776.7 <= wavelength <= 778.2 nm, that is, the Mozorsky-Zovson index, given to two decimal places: 10.11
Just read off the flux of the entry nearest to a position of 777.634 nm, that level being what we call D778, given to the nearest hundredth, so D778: 13.18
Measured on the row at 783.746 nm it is 13.22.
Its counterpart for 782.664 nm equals 12.91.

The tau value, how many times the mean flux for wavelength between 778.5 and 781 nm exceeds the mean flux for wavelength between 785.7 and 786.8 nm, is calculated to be 0.99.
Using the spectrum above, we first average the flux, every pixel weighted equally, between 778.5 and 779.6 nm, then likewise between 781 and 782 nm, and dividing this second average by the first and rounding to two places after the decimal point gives 1.08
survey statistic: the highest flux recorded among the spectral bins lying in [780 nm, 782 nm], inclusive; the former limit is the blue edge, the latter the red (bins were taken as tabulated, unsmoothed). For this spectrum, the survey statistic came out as 14.04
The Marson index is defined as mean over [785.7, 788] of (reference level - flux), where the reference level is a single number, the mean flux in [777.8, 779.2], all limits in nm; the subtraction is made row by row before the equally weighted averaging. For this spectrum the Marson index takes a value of 0.10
